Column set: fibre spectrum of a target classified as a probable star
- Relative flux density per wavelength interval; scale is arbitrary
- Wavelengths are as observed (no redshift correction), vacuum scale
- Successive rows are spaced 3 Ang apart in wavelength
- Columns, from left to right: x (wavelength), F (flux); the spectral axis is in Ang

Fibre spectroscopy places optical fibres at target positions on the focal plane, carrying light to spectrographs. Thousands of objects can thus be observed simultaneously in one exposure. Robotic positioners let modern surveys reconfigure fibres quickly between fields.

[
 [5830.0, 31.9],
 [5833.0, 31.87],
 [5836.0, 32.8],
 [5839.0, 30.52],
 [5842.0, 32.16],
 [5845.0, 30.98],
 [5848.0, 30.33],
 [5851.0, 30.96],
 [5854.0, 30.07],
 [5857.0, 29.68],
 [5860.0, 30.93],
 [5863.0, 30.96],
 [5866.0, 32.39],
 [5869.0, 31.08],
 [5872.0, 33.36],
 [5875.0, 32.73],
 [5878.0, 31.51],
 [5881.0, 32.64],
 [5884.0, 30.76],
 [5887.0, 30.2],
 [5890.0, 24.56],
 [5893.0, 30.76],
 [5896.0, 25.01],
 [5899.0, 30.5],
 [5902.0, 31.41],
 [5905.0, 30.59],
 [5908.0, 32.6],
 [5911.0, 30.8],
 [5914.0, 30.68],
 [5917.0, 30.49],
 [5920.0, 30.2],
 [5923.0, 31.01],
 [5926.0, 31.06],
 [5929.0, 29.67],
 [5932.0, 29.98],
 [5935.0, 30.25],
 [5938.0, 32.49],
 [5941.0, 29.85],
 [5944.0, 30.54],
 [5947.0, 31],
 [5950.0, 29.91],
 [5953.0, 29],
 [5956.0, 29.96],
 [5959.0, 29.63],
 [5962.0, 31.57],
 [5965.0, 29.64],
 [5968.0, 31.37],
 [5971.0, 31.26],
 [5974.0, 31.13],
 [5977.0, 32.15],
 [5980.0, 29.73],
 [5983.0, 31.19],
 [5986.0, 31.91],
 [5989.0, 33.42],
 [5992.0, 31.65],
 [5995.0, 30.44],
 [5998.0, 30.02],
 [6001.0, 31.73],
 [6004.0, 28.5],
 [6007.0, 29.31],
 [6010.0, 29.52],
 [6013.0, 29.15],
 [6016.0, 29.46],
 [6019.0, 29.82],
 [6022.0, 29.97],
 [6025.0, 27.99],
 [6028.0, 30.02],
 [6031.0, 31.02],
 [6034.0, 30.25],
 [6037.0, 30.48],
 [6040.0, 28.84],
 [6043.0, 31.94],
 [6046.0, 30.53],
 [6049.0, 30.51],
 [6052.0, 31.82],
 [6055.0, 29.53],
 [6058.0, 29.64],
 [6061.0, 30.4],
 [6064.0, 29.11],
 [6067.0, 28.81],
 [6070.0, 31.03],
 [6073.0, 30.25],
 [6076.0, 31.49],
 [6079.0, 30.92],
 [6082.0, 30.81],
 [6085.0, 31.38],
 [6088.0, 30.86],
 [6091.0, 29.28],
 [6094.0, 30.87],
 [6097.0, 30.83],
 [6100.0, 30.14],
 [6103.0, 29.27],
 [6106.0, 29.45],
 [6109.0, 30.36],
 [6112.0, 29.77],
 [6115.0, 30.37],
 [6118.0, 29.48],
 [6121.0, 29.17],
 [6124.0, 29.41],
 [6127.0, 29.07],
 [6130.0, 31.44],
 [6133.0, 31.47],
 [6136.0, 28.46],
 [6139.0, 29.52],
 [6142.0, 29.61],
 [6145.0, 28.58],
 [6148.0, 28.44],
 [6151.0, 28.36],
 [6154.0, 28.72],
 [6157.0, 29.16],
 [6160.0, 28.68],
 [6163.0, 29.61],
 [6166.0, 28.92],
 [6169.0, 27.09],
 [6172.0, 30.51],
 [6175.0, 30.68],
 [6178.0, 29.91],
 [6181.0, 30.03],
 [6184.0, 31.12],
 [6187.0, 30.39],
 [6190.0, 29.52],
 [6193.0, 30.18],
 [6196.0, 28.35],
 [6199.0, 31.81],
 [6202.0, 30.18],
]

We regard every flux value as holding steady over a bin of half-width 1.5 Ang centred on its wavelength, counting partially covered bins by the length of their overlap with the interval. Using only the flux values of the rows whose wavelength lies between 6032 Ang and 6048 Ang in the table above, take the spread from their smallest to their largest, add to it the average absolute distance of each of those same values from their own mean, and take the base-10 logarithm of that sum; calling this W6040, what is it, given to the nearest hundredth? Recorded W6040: 0.58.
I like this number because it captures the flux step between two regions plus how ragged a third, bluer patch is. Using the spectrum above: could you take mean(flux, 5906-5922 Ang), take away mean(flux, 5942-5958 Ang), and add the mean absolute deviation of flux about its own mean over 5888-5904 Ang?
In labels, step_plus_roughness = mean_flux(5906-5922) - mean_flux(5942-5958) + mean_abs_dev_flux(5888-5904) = 3.8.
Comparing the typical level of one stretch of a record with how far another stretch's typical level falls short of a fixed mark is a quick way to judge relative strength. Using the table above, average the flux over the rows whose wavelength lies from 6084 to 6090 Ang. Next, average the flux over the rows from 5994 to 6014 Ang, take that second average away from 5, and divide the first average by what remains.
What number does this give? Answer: -1.25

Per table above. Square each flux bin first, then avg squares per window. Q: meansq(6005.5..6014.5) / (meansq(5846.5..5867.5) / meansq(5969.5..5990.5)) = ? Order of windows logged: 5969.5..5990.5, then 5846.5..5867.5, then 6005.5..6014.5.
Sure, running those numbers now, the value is 905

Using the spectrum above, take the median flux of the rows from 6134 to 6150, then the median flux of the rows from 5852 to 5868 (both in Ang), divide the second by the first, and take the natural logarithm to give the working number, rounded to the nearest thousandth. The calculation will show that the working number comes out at 0.079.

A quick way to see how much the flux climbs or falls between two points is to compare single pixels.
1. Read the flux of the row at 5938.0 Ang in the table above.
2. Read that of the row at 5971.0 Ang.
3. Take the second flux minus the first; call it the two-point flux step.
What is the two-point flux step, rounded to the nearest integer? -1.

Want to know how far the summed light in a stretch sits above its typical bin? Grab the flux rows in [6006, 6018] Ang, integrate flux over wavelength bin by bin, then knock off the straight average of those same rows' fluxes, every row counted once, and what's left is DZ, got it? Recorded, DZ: 323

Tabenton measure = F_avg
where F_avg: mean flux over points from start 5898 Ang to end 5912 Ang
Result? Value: 31.2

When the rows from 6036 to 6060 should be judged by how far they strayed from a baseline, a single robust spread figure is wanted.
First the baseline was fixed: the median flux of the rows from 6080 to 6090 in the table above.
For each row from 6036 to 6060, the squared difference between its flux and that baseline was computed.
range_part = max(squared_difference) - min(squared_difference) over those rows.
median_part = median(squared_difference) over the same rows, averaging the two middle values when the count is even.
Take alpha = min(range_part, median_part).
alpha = 1.04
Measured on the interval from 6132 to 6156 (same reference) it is 4.89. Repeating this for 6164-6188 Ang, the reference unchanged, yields 0.45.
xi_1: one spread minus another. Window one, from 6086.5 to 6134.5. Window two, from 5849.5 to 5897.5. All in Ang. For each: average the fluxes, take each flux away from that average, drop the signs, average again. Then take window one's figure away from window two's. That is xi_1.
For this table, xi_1 0.89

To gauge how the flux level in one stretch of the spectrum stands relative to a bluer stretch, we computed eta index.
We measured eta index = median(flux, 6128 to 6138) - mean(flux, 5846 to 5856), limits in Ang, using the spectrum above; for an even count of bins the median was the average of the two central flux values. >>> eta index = 1.0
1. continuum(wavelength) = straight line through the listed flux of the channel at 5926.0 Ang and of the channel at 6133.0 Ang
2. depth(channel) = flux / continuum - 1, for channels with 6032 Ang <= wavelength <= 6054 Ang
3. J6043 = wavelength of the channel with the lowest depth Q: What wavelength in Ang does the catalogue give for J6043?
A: 6040.0 Ang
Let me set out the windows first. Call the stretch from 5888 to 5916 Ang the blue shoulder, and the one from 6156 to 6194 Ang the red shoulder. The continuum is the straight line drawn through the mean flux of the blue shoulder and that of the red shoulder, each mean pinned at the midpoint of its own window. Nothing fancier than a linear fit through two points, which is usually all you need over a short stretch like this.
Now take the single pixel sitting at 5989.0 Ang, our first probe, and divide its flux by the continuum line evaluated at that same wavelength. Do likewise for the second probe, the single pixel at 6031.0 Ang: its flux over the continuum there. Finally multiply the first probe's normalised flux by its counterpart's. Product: 1.18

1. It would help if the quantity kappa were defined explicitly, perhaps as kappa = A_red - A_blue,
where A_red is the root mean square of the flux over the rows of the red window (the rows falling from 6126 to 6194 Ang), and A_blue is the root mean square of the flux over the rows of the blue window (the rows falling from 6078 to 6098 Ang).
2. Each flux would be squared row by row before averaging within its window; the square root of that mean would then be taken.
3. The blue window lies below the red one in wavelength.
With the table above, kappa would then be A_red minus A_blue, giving -1.2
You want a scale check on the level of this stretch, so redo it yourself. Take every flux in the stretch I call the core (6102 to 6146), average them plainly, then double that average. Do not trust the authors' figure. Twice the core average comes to 59.4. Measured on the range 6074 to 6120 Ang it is 60.7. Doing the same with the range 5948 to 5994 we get 61.8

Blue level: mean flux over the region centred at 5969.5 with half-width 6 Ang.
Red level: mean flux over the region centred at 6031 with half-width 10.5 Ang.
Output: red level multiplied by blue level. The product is 919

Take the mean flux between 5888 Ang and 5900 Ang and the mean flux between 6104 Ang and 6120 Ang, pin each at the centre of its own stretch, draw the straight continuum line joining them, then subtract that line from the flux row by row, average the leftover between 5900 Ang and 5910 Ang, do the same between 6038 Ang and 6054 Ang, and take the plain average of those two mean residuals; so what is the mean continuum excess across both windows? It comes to 2.6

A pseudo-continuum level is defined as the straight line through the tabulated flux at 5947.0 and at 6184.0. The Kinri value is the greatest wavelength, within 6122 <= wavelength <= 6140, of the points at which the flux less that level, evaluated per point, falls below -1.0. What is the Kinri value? 6139.0 Ang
